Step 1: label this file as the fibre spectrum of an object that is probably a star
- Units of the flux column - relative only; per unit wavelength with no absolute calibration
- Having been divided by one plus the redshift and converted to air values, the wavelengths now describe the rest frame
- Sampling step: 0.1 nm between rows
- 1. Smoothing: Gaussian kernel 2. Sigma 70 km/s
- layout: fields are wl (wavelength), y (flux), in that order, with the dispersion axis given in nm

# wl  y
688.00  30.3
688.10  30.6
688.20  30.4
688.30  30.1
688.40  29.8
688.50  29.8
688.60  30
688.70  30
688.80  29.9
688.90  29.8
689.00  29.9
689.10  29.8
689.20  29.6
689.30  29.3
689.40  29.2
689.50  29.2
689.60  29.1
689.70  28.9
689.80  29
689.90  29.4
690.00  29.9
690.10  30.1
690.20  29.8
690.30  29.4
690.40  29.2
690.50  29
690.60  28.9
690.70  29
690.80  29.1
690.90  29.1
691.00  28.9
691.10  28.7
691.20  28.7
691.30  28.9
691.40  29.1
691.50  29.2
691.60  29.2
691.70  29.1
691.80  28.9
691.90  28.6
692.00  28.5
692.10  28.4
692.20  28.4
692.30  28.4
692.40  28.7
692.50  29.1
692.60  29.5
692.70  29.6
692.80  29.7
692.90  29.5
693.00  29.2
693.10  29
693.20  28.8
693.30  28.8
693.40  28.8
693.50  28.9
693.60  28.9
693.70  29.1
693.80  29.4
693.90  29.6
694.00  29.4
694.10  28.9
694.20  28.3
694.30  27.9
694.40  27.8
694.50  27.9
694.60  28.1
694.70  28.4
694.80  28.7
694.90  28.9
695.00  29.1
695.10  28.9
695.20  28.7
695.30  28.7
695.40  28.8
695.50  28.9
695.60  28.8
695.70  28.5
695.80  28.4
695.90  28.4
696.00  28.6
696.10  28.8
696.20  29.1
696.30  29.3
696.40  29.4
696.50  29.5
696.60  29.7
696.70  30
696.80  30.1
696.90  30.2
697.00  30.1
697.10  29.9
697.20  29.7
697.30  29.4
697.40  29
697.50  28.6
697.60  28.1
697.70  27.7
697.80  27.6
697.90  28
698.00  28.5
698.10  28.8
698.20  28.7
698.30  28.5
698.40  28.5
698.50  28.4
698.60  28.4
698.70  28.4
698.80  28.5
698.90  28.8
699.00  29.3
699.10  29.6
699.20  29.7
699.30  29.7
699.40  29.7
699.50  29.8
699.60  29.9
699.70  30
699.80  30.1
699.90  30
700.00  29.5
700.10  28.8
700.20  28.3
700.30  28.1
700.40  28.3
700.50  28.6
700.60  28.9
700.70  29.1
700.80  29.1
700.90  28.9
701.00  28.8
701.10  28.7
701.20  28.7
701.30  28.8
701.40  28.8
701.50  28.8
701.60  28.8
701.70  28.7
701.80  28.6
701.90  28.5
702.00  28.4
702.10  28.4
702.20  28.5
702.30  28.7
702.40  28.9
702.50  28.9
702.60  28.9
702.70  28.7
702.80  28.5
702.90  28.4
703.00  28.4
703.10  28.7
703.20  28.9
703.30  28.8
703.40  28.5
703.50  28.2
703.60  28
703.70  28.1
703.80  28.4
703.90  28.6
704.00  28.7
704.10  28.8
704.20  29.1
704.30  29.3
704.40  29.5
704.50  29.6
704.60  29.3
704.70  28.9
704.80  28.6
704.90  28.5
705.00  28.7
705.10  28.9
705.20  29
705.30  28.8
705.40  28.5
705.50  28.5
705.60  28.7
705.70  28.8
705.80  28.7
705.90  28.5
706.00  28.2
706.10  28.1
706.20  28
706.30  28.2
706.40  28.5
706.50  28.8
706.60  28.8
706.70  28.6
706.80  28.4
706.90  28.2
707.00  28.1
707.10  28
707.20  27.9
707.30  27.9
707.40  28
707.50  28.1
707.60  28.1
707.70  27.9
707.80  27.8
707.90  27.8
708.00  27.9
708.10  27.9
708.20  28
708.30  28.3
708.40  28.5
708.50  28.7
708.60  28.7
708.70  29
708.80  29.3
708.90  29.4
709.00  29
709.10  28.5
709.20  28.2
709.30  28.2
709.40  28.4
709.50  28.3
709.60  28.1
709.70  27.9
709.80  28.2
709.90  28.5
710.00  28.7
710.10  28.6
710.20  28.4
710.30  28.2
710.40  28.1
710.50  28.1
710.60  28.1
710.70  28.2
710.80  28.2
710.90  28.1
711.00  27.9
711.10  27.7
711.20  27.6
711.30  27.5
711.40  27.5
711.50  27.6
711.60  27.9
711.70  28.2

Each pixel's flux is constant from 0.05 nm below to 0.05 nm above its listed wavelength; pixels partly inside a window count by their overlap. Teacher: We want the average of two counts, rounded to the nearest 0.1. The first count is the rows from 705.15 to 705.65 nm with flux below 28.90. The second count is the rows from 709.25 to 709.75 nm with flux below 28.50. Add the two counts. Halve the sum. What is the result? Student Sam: 4.5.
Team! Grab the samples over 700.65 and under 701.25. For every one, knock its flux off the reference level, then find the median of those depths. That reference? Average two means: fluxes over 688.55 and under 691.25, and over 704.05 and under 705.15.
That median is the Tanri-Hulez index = 0.34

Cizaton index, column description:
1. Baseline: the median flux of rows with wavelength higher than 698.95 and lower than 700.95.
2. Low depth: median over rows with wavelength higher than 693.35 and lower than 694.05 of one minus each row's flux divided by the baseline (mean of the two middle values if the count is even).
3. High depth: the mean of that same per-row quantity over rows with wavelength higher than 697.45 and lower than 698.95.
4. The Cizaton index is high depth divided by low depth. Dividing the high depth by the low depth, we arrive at 3.4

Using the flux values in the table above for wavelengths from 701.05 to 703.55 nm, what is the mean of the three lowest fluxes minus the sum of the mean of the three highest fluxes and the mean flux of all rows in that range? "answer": -29.2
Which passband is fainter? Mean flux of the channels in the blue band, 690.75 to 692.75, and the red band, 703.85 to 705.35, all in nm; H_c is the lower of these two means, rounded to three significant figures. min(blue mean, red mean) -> 28.9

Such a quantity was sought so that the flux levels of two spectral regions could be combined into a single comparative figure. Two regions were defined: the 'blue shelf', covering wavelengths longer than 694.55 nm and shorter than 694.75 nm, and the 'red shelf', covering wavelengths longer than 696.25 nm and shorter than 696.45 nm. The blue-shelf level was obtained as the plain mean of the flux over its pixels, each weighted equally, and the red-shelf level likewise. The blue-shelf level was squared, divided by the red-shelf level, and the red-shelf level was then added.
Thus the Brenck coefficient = 56.5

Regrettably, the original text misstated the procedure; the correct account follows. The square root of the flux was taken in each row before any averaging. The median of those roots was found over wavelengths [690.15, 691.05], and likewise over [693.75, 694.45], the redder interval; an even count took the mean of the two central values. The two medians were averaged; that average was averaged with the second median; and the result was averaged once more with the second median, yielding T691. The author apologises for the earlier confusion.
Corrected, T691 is 5.38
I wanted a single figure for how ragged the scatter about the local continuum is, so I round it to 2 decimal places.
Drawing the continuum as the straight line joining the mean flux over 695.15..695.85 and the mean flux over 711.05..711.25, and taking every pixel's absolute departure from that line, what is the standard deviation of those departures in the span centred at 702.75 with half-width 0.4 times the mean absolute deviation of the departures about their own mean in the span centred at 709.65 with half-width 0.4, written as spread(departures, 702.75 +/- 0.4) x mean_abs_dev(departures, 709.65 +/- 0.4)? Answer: 0.04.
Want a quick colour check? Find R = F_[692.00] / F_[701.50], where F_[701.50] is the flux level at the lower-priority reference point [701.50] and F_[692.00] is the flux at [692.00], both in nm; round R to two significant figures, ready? 0.99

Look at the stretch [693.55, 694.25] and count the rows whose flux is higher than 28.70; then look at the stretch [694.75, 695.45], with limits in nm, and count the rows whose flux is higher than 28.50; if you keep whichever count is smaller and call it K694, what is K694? 6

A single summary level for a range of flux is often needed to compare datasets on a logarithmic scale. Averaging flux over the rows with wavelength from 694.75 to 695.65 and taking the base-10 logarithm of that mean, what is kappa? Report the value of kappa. 1.460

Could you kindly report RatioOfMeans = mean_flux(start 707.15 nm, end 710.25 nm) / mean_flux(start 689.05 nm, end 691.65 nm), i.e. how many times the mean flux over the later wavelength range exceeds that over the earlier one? 0.97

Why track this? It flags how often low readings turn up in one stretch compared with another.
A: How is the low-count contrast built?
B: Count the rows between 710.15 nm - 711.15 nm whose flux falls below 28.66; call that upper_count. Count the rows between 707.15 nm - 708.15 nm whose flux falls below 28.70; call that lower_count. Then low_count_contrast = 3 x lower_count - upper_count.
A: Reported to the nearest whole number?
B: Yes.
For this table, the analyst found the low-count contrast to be 20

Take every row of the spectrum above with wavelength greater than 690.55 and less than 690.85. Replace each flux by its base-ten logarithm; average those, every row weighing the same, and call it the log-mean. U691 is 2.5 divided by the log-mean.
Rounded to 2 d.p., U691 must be 1.71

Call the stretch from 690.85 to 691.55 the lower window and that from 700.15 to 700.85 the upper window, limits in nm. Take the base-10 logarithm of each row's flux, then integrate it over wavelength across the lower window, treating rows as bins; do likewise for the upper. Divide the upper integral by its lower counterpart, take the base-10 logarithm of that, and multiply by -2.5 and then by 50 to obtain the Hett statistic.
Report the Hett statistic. 0.18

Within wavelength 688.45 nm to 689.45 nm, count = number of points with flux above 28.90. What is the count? 10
